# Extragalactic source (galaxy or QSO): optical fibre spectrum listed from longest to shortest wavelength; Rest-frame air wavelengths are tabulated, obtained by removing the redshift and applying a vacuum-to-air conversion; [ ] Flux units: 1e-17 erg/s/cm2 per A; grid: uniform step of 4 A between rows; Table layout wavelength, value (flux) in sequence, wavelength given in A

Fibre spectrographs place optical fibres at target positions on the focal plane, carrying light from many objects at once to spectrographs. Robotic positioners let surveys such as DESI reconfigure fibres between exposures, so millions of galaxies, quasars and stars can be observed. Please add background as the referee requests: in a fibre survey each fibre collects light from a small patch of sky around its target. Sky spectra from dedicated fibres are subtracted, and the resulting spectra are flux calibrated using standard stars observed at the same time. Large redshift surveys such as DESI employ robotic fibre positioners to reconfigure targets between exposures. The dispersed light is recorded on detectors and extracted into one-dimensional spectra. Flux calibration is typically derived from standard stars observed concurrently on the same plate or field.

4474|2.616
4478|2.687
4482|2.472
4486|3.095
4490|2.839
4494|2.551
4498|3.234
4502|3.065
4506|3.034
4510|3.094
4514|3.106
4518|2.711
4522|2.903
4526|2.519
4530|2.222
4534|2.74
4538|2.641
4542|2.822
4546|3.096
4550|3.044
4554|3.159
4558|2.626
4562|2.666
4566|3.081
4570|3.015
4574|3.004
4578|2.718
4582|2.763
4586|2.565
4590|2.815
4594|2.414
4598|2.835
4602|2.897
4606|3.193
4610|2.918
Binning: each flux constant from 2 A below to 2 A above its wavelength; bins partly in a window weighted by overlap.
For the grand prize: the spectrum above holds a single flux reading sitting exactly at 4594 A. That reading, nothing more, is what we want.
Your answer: 2.414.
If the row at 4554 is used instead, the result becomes 3.159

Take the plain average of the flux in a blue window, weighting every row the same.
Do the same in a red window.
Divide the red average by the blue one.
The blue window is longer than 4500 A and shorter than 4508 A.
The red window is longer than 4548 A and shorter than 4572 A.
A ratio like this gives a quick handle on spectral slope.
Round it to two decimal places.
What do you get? 0.96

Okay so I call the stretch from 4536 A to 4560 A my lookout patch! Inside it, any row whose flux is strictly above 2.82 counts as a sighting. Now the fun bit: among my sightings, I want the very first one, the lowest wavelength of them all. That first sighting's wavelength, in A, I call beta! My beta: 4542 A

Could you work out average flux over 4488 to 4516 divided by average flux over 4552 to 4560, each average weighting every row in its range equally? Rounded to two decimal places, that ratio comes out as 1.03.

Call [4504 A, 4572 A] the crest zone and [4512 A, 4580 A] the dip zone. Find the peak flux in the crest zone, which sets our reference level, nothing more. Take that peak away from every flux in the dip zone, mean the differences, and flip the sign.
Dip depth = 0.33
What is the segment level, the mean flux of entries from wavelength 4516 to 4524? 2.81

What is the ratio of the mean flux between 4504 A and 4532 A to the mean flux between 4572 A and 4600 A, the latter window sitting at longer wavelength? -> 1.02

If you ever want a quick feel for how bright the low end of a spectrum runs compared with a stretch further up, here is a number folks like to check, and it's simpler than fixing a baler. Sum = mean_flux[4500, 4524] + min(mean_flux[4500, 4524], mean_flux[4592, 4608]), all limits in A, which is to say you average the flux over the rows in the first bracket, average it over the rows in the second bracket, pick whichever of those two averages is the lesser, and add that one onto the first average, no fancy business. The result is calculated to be 5.8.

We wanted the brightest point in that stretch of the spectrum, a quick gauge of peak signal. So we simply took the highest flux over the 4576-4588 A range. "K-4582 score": 2.763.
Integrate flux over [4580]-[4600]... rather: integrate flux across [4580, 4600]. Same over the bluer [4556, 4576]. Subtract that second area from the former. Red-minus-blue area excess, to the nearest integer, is -4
